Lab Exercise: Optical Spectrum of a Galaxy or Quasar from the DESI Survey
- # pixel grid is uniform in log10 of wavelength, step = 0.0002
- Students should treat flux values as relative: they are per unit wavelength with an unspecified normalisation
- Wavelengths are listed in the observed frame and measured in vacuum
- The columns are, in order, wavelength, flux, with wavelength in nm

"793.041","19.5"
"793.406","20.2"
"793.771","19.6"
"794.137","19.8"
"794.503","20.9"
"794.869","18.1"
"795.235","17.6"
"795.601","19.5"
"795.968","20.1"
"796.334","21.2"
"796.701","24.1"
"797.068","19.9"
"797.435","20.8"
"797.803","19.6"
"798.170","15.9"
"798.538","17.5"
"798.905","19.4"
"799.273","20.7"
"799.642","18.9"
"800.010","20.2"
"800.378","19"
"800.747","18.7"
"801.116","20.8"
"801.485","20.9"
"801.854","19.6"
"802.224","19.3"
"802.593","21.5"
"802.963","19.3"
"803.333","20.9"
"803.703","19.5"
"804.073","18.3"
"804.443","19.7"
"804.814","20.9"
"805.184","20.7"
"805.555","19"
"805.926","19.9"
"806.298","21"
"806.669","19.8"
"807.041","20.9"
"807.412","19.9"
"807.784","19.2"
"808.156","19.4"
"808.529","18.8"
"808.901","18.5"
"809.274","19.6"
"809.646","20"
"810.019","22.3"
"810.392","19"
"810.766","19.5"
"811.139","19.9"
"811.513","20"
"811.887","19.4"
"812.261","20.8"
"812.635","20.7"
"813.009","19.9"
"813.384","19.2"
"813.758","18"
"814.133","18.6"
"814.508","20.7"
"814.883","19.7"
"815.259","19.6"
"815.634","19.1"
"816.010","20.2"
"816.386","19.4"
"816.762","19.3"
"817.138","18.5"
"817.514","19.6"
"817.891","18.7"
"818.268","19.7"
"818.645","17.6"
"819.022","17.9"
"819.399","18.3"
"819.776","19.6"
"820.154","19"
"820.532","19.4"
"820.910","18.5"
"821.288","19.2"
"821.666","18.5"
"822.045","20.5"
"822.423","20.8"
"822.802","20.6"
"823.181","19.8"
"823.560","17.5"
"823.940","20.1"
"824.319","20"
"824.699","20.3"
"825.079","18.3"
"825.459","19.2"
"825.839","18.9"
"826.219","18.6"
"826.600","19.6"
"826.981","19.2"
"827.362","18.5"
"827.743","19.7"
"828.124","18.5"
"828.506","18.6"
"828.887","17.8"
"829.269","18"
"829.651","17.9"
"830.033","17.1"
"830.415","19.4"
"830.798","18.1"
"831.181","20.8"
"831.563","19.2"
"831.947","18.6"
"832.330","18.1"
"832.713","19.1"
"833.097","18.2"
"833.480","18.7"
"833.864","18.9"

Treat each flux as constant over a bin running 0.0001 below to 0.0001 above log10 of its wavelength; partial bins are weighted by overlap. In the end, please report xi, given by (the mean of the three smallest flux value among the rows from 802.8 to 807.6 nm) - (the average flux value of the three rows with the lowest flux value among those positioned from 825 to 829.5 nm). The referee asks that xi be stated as 0.83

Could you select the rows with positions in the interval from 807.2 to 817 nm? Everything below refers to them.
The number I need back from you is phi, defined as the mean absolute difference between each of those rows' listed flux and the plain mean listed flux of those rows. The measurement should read 0.62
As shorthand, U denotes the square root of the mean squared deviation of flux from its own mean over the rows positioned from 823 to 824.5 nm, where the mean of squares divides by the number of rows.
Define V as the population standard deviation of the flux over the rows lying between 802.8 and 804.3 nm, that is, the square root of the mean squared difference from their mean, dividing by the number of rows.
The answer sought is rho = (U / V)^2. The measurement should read 1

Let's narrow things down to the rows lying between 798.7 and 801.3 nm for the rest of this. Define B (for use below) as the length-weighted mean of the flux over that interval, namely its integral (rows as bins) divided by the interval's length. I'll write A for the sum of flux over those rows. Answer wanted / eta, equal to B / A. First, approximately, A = 138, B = 19.7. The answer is 0.14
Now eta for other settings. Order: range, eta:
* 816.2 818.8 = 0.14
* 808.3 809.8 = 0.25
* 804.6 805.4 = 0.50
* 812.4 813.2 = 0.50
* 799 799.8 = 0.50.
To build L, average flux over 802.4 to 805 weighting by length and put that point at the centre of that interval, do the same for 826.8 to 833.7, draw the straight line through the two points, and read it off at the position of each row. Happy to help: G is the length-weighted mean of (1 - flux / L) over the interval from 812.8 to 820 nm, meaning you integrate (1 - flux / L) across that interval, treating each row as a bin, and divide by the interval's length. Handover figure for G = 0.011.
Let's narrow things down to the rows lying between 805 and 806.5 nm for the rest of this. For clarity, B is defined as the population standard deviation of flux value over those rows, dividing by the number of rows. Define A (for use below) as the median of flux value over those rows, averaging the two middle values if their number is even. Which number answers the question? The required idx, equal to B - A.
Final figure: -19.5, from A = 20.30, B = 0.78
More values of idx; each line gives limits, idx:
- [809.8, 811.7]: -18.8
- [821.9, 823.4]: -20.2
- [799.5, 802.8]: -18.6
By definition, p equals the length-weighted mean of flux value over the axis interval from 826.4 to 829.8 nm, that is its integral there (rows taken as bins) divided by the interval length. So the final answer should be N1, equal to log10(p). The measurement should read 1.271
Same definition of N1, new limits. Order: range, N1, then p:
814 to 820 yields 1.282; 19.2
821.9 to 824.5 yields 1.299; 19.9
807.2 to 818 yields 1.292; 19.6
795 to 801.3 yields 1.293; 19.6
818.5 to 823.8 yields 1.281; 19.1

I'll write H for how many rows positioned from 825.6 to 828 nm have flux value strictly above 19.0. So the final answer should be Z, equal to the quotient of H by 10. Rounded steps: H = 3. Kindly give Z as 0.30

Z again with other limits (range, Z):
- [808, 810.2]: 0.40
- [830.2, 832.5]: 0.30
